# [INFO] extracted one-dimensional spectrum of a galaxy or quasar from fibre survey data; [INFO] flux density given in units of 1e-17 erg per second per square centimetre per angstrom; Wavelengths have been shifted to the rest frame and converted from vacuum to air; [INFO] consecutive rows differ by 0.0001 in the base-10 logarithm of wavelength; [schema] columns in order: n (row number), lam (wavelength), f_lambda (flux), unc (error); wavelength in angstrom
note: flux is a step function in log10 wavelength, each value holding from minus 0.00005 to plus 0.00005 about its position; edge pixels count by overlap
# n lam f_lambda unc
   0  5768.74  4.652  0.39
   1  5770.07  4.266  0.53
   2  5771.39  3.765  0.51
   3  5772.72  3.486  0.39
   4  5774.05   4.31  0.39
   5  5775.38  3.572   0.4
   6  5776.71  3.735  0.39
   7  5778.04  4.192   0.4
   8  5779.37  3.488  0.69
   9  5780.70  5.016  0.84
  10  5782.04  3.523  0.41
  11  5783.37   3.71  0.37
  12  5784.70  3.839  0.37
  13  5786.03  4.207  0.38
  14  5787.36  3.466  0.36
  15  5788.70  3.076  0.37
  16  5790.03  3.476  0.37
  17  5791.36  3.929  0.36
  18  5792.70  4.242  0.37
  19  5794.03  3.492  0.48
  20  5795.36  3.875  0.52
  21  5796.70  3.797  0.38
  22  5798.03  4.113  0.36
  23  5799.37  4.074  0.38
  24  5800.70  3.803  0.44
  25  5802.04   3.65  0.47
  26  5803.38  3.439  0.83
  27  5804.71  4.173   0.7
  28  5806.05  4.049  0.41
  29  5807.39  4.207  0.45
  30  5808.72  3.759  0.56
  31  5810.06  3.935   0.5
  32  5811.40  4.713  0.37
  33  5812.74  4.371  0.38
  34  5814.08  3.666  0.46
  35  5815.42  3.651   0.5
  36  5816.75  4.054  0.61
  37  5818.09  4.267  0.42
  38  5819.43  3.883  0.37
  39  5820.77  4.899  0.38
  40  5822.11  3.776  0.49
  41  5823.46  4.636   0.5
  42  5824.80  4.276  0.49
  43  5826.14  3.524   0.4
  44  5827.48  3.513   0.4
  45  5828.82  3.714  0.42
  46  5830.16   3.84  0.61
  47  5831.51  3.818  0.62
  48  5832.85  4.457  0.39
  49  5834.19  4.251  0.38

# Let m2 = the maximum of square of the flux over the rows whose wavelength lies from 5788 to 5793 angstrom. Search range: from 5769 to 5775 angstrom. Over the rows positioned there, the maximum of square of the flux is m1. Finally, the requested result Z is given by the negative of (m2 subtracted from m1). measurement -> -0.6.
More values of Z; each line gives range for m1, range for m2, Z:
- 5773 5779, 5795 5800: -1.7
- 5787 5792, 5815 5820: 2.8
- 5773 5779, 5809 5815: 3.6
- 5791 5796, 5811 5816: 4.2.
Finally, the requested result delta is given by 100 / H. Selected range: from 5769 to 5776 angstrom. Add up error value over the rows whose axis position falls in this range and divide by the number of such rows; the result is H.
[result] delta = 225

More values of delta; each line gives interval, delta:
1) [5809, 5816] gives 226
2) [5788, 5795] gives 256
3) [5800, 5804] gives 172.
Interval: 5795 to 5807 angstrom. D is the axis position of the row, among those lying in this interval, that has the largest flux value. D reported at 5804.71 angstrom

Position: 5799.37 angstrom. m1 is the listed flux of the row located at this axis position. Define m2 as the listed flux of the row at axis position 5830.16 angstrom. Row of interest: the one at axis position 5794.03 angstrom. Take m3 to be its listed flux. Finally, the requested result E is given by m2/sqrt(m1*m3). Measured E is 1.02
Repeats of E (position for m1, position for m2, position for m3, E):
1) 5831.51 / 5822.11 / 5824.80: 0.93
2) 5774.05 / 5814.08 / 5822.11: 0.91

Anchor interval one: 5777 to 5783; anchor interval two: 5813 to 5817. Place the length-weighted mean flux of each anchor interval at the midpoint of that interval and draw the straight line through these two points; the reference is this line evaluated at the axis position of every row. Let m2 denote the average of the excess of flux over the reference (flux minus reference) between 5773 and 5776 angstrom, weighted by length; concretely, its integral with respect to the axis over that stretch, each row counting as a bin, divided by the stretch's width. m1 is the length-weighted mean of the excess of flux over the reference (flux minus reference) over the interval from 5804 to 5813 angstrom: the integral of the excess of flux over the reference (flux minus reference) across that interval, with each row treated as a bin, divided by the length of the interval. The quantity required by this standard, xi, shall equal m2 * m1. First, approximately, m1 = 0.30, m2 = -0.16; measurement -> -0.05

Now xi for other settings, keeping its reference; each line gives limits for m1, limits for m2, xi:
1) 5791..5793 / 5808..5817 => 0.02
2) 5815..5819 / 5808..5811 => 0.01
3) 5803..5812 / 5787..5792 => -0.09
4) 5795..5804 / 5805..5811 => -0.01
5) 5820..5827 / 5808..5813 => 0.14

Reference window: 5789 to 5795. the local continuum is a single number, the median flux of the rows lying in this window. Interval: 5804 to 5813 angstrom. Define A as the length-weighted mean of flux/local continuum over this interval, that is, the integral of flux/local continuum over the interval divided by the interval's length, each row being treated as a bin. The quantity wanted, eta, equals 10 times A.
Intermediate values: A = 1.12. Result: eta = 11.21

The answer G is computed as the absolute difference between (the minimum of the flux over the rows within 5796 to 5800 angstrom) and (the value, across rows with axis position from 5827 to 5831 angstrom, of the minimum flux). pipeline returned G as 0.3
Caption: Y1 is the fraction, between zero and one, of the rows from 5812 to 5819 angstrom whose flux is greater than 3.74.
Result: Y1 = 0.60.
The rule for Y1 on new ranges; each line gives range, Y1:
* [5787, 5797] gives 0.50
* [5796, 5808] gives 0.78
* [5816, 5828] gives 0.78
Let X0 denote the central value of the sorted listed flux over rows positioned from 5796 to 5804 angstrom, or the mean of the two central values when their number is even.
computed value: 3.80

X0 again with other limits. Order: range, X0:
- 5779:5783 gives 3.52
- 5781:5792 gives 3.62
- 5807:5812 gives 4.07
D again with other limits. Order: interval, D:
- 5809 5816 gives 5811.40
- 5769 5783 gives 5780.70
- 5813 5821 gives 5820.77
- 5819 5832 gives 5820.77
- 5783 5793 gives 5792.70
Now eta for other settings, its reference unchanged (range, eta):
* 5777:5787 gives 10.70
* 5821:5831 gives 10.61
